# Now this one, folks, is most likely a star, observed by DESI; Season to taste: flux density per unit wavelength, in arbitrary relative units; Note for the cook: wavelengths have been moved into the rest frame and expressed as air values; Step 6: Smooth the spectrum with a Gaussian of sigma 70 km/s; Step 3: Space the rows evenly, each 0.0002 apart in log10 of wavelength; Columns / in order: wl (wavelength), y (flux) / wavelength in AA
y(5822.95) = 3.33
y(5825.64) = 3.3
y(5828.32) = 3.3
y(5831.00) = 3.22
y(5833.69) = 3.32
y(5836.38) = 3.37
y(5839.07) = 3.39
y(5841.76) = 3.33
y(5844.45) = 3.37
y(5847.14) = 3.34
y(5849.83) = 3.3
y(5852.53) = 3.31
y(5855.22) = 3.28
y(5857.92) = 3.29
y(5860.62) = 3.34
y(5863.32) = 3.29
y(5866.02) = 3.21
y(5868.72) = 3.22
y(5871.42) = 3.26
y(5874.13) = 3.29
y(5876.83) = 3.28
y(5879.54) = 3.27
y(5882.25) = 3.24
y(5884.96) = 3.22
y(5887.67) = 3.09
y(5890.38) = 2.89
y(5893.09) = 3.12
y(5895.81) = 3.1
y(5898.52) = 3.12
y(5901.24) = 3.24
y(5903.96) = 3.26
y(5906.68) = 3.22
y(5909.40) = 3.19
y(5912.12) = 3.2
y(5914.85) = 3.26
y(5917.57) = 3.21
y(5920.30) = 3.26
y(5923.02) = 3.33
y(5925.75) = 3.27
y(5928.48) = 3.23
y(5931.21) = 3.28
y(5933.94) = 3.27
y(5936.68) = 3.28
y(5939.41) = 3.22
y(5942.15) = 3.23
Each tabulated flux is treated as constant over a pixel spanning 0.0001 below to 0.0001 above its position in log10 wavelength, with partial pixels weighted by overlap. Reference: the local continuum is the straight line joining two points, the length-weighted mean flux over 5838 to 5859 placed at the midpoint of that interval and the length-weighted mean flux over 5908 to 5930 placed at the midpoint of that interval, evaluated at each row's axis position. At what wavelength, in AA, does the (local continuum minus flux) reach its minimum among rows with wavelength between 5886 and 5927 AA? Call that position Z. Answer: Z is 5923.02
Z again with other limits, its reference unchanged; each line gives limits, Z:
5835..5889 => 5839.07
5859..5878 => 5860.62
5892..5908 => 5903.96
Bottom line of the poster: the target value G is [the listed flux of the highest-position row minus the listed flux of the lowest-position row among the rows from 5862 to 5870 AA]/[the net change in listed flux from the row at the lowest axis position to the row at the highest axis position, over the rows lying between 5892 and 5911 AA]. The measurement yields -1.0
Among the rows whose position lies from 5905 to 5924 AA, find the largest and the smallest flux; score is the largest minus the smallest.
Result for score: 0.140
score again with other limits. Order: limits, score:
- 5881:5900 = 0.350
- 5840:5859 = 0.090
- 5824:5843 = 0.170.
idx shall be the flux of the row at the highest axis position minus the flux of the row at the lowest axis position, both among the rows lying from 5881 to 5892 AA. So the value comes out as -0.35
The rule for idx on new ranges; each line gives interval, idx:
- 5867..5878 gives 0.06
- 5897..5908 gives 0.10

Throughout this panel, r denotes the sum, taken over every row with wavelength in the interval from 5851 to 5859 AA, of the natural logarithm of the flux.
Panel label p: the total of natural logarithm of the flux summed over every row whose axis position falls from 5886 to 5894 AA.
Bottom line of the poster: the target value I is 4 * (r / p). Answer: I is 4.30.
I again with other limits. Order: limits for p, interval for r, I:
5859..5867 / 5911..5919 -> 3.94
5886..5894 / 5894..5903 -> 4.14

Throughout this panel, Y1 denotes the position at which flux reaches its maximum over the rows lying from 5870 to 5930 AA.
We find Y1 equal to 5923.02 AA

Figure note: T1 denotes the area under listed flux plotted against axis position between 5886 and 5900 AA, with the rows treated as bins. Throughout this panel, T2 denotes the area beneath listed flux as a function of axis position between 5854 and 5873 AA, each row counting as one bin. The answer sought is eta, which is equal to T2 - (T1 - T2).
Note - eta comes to 81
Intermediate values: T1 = 43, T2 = 62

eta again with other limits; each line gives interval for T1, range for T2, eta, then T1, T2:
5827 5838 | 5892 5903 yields 33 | 36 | 35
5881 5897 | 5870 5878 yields 3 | 50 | 26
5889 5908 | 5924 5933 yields -1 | 60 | 29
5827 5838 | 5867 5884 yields 74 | 36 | 55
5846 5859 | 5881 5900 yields 75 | 43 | 59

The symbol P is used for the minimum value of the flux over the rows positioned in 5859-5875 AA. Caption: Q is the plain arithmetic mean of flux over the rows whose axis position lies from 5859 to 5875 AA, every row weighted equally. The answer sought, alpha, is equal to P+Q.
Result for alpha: 6.48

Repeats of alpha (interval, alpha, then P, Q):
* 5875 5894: 6.05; 2.89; 3.16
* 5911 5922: 6.43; 3.2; 3.23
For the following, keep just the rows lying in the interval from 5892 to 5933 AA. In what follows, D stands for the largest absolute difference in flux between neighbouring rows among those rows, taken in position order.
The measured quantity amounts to 0.12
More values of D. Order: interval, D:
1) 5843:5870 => 0.08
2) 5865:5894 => 0.23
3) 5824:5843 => 0.10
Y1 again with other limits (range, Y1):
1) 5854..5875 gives 5860.62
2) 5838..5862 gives 5839.07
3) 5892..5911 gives 5903.96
